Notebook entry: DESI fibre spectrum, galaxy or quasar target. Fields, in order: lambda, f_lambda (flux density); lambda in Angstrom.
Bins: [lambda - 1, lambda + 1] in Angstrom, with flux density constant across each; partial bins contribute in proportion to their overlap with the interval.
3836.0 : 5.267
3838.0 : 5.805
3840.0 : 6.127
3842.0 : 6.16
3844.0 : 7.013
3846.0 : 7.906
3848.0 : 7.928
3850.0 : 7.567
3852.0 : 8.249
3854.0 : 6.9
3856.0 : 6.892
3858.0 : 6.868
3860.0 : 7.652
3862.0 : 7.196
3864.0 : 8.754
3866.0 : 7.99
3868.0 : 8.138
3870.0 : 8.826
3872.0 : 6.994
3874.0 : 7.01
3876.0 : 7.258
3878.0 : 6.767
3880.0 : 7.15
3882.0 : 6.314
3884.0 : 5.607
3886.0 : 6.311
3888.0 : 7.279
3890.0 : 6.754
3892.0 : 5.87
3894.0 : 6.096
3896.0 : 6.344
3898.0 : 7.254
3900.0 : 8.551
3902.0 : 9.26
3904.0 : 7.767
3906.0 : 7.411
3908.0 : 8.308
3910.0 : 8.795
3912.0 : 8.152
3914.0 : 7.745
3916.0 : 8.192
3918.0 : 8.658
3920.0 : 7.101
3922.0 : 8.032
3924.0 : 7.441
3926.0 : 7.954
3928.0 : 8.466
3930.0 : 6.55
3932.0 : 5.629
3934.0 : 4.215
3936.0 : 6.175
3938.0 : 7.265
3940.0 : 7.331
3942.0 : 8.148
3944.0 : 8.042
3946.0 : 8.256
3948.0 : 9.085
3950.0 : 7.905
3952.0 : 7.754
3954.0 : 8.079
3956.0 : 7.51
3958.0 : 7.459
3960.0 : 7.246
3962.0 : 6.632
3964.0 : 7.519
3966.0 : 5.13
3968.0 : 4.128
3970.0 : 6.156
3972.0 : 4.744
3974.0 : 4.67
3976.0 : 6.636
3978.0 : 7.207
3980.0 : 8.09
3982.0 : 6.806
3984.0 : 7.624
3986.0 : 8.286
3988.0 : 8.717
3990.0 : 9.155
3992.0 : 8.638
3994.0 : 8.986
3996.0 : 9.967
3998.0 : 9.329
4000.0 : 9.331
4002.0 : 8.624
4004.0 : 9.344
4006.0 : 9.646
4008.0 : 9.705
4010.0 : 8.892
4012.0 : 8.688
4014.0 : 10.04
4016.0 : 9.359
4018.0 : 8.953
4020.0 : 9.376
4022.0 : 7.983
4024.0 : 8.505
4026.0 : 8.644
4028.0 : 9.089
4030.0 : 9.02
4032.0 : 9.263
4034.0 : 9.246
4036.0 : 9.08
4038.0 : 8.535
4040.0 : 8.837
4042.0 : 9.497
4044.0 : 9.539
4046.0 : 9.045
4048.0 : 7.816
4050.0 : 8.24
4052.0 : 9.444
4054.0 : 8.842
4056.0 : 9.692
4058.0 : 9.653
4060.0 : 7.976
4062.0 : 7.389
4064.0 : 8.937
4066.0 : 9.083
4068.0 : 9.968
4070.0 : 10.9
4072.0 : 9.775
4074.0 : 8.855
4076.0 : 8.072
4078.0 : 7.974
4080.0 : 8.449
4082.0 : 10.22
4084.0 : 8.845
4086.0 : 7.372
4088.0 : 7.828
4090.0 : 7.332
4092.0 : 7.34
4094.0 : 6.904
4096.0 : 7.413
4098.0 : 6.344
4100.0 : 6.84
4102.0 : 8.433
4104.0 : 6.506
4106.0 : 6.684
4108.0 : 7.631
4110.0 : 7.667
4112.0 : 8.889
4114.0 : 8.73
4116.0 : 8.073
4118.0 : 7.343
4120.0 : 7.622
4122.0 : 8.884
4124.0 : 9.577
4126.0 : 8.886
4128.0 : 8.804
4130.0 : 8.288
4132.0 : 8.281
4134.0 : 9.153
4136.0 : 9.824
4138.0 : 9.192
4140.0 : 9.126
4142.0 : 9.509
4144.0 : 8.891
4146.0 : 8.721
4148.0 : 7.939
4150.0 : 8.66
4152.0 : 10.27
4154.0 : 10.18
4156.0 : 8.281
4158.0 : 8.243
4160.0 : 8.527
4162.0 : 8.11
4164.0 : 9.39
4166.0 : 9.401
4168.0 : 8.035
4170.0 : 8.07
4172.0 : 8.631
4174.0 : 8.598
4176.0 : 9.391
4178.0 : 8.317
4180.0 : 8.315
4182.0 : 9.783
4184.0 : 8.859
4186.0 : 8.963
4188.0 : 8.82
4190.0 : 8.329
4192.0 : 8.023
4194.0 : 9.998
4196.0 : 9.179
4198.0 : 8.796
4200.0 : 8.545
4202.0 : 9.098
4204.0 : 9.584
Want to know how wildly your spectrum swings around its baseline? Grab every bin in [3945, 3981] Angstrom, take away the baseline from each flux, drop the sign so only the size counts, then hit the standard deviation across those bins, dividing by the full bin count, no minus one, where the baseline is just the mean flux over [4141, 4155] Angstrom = 1.4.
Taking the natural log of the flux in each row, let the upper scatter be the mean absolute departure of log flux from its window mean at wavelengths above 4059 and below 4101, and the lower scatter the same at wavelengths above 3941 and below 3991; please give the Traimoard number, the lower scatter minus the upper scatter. 0.04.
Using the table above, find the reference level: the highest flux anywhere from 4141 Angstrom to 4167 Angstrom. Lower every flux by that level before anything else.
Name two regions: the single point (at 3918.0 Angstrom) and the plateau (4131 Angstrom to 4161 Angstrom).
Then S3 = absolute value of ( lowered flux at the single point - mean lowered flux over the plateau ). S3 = 0.33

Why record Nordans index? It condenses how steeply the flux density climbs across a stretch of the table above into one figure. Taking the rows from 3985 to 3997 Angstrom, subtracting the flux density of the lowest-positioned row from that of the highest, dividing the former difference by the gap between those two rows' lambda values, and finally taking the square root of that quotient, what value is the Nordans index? 0.41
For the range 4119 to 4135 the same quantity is 0.33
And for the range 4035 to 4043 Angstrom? 0.26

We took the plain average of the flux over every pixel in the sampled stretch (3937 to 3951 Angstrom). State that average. 8.0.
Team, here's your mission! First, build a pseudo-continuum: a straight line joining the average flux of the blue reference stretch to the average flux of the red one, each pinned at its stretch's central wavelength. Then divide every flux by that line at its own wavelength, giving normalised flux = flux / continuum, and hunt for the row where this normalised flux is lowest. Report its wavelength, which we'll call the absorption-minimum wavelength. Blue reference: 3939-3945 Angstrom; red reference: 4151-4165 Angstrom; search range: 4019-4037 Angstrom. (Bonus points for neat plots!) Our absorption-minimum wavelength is 4022.0 Angstrom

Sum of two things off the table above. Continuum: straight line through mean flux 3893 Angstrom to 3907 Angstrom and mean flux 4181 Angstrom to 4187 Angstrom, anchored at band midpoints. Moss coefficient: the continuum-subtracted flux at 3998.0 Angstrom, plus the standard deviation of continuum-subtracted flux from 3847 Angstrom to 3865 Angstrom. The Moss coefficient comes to 1.9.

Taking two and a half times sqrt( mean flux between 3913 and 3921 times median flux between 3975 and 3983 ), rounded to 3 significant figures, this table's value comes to 18.6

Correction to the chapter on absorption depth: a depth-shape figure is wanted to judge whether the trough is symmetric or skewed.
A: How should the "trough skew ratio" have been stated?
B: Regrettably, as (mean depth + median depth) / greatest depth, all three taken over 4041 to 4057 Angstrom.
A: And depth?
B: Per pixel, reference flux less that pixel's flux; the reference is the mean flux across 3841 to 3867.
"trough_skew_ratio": 10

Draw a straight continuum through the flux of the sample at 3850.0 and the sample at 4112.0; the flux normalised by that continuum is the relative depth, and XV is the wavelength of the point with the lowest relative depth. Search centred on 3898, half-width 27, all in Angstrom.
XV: 3884.0 Angstrom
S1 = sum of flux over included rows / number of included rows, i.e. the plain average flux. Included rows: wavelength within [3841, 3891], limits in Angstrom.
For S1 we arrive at 7.26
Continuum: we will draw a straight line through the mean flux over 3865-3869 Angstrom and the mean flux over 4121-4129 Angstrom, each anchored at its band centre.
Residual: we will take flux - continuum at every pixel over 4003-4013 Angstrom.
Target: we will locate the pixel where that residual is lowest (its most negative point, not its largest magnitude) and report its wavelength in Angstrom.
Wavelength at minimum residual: 4012.0 Angstrom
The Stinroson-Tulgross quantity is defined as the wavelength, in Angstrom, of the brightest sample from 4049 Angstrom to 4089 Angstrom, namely 4070.0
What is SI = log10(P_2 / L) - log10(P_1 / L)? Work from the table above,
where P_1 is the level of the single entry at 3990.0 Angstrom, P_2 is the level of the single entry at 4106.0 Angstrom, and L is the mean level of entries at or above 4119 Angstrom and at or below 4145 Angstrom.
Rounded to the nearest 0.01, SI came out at -0.14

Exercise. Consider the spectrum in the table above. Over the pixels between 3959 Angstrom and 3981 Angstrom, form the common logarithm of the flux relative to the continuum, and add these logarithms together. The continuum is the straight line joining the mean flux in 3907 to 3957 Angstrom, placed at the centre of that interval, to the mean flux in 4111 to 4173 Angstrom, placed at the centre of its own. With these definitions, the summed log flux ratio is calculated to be -1.2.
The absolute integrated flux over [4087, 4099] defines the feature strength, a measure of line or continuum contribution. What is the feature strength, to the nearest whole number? 86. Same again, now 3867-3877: 76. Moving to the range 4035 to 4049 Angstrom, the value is 125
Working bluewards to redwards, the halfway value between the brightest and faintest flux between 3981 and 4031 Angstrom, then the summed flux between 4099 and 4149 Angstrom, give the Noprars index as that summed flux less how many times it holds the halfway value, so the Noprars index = 185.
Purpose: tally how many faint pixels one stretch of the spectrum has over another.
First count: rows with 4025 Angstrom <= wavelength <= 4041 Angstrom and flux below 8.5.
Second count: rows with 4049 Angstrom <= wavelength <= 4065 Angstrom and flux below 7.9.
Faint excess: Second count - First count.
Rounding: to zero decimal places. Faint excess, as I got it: 1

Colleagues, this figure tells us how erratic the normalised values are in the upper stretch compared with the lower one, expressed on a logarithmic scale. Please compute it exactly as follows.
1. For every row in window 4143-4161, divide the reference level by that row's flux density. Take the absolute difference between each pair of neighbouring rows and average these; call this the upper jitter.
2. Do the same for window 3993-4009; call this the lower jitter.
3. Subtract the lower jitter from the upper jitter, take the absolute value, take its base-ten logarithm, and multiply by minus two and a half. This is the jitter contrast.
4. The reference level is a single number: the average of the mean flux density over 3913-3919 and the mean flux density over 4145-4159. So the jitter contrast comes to 3.9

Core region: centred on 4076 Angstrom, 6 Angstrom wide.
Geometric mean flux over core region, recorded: 8.29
